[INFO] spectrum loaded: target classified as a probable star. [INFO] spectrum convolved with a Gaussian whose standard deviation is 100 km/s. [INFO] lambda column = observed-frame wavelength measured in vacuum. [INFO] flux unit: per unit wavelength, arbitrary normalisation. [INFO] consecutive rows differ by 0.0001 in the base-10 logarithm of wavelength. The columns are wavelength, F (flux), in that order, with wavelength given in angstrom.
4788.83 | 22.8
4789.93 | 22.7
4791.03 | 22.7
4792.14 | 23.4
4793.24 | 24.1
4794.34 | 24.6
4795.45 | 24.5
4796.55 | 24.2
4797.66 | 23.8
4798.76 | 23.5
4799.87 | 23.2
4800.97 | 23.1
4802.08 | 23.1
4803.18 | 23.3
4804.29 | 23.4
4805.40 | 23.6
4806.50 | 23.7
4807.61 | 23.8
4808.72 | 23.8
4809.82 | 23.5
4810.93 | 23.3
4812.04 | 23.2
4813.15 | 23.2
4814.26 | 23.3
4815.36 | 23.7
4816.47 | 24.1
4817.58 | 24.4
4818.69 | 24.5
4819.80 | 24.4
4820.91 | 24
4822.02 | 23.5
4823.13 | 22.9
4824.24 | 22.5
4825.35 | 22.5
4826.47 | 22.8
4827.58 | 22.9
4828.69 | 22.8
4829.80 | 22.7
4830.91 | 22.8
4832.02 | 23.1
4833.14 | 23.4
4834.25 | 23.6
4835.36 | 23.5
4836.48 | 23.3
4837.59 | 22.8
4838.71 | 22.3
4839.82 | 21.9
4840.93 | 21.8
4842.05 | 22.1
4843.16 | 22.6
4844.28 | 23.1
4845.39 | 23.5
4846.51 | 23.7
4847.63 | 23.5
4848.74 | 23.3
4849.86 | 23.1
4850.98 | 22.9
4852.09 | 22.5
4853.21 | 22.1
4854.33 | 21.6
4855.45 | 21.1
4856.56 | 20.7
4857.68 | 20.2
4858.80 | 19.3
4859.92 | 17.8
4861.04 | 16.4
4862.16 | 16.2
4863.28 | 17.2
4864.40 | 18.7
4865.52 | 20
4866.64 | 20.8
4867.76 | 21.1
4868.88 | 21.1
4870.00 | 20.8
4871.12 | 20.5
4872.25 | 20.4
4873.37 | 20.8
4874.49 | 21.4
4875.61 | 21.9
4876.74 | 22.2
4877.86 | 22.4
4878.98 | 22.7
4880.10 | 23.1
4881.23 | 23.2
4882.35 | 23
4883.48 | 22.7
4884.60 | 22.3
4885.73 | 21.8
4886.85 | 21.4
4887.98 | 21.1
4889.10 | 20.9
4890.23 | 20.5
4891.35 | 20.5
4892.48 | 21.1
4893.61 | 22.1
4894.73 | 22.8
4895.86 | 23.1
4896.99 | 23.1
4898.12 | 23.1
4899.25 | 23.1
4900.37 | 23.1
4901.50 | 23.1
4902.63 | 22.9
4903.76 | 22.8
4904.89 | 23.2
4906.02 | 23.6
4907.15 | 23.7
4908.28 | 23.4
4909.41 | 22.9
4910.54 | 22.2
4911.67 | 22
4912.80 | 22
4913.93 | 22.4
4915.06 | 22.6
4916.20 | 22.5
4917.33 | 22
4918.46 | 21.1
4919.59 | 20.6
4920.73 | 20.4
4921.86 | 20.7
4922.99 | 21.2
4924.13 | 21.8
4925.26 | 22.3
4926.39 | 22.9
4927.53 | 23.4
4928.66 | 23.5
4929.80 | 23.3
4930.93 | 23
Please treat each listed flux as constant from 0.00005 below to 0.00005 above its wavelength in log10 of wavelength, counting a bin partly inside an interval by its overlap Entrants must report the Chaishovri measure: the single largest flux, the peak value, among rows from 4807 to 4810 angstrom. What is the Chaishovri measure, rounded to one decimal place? 23.8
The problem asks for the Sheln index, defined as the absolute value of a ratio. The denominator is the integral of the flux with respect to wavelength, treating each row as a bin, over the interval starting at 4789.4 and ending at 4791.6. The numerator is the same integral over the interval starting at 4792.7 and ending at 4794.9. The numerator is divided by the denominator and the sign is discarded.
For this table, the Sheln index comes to 1.07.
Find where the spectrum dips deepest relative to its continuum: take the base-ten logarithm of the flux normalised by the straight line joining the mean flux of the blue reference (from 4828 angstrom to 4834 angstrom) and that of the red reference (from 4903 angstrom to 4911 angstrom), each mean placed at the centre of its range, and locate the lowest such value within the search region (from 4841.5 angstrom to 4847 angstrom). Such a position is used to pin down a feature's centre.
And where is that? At 4842.05 angstrom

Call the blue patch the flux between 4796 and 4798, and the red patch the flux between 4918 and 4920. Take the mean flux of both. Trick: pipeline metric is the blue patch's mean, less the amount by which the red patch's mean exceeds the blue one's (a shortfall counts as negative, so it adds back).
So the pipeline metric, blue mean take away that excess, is 27.1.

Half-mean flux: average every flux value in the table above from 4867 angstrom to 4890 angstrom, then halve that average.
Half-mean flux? 10.9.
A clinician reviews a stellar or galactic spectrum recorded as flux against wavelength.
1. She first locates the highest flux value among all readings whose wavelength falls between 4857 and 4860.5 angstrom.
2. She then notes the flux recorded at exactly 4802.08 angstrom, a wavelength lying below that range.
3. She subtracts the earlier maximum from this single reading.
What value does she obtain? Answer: 2.9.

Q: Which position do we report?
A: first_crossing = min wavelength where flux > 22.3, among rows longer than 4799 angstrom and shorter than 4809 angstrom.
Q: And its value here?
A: 4799.87 angstrom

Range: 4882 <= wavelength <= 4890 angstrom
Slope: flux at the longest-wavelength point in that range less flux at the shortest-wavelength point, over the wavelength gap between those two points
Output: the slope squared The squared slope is 0.097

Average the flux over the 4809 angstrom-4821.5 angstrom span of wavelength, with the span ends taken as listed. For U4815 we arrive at 23.8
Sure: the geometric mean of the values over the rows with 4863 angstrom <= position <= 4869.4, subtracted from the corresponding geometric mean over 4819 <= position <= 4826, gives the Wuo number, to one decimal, 3.5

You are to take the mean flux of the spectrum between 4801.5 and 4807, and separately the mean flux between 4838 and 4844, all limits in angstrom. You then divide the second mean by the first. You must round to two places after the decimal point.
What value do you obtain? 0.95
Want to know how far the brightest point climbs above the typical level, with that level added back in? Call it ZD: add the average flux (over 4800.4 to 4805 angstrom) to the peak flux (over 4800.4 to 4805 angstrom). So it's 46.6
